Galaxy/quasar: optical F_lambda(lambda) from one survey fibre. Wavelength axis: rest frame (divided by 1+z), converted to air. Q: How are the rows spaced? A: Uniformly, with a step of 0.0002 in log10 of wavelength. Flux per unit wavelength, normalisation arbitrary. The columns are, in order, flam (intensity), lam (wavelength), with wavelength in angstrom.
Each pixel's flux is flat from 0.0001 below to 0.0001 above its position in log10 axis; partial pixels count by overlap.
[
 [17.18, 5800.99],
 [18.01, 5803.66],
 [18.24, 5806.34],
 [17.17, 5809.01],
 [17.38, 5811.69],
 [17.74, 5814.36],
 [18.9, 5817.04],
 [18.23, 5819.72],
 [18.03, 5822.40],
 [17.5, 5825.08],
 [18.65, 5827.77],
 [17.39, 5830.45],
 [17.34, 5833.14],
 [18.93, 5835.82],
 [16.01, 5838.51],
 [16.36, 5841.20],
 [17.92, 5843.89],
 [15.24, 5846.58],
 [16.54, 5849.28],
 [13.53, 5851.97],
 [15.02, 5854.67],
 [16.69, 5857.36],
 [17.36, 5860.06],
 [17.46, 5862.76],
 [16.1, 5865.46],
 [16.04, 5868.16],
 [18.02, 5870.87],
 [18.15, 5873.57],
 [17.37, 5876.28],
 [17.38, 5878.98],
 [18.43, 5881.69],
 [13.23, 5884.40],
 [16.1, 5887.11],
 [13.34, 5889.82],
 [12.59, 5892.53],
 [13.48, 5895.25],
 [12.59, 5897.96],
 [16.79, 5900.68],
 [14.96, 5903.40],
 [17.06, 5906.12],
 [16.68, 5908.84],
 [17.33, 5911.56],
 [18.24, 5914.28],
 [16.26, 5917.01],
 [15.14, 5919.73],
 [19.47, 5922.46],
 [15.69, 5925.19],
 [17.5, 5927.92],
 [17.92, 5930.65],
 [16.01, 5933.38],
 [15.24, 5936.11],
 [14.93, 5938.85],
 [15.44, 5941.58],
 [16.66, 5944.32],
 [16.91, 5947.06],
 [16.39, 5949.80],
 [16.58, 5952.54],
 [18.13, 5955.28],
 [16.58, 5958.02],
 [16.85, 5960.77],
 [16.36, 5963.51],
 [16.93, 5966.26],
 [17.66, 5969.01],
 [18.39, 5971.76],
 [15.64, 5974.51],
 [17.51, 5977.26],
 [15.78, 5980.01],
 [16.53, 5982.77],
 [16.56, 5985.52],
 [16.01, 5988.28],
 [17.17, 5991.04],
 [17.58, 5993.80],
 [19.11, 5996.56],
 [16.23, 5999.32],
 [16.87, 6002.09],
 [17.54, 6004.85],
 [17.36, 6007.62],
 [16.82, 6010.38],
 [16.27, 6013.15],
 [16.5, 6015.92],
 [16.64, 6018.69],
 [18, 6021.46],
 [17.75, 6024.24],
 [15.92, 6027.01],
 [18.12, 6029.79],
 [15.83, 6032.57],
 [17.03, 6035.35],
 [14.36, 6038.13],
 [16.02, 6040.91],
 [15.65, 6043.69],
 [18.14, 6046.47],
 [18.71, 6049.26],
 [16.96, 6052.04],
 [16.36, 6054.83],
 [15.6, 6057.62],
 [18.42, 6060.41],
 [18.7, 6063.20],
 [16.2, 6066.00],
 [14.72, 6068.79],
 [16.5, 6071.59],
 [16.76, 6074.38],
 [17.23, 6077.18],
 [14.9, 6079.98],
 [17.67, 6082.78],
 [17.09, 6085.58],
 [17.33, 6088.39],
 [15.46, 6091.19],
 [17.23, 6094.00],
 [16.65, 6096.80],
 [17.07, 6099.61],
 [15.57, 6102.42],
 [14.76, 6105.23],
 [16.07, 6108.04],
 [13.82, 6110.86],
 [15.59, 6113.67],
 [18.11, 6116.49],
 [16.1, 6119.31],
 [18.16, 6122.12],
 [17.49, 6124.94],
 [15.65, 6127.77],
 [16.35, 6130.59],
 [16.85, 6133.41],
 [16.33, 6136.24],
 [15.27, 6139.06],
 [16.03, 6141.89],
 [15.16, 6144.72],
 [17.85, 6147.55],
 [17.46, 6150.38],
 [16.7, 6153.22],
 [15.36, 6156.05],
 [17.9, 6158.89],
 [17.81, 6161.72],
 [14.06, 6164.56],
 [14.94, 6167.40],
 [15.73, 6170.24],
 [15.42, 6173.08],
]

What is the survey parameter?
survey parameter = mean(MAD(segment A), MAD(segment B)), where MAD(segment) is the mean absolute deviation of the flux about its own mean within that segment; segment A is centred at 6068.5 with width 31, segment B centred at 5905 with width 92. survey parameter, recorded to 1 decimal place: 1.2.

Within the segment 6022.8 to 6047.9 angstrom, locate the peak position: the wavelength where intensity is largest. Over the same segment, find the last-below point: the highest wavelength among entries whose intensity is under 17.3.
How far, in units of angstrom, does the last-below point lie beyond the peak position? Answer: -2.8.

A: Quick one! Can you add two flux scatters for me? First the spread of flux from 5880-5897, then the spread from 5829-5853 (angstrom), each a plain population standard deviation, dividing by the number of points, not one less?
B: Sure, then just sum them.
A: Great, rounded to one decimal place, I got 3.6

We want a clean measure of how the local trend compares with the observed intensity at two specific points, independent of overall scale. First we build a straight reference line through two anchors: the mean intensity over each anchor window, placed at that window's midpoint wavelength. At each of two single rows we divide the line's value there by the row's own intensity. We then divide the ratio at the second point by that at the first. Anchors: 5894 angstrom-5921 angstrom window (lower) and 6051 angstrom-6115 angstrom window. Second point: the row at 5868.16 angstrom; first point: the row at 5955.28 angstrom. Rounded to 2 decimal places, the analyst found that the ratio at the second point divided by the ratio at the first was 1.11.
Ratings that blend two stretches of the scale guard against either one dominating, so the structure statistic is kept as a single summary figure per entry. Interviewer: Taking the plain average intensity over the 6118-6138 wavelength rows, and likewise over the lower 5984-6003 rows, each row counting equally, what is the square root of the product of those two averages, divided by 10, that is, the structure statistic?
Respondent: 1.69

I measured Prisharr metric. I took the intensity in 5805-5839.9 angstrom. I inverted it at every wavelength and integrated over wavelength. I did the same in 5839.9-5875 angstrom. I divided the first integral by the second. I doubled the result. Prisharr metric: 1.83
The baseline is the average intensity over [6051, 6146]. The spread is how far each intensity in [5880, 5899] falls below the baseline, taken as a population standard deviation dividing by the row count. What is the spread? 2.03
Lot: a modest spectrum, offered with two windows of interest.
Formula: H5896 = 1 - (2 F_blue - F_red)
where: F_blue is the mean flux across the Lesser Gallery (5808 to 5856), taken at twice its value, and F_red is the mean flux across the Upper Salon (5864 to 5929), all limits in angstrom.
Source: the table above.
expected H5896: -17.0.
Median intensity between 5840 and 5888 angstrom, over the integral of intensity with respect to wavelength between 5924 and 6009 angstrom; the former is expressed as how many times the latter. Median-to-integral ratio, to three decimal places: 0.012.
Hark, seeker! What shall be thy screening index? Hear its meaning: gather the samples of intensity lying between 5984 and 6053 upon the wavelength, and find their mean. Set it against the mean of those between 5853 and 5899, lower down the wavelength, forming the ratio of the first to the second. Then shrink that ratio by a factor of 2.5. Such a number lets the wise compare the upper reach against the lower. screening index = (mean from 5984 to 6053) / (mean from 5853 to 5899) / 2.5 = 0.427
